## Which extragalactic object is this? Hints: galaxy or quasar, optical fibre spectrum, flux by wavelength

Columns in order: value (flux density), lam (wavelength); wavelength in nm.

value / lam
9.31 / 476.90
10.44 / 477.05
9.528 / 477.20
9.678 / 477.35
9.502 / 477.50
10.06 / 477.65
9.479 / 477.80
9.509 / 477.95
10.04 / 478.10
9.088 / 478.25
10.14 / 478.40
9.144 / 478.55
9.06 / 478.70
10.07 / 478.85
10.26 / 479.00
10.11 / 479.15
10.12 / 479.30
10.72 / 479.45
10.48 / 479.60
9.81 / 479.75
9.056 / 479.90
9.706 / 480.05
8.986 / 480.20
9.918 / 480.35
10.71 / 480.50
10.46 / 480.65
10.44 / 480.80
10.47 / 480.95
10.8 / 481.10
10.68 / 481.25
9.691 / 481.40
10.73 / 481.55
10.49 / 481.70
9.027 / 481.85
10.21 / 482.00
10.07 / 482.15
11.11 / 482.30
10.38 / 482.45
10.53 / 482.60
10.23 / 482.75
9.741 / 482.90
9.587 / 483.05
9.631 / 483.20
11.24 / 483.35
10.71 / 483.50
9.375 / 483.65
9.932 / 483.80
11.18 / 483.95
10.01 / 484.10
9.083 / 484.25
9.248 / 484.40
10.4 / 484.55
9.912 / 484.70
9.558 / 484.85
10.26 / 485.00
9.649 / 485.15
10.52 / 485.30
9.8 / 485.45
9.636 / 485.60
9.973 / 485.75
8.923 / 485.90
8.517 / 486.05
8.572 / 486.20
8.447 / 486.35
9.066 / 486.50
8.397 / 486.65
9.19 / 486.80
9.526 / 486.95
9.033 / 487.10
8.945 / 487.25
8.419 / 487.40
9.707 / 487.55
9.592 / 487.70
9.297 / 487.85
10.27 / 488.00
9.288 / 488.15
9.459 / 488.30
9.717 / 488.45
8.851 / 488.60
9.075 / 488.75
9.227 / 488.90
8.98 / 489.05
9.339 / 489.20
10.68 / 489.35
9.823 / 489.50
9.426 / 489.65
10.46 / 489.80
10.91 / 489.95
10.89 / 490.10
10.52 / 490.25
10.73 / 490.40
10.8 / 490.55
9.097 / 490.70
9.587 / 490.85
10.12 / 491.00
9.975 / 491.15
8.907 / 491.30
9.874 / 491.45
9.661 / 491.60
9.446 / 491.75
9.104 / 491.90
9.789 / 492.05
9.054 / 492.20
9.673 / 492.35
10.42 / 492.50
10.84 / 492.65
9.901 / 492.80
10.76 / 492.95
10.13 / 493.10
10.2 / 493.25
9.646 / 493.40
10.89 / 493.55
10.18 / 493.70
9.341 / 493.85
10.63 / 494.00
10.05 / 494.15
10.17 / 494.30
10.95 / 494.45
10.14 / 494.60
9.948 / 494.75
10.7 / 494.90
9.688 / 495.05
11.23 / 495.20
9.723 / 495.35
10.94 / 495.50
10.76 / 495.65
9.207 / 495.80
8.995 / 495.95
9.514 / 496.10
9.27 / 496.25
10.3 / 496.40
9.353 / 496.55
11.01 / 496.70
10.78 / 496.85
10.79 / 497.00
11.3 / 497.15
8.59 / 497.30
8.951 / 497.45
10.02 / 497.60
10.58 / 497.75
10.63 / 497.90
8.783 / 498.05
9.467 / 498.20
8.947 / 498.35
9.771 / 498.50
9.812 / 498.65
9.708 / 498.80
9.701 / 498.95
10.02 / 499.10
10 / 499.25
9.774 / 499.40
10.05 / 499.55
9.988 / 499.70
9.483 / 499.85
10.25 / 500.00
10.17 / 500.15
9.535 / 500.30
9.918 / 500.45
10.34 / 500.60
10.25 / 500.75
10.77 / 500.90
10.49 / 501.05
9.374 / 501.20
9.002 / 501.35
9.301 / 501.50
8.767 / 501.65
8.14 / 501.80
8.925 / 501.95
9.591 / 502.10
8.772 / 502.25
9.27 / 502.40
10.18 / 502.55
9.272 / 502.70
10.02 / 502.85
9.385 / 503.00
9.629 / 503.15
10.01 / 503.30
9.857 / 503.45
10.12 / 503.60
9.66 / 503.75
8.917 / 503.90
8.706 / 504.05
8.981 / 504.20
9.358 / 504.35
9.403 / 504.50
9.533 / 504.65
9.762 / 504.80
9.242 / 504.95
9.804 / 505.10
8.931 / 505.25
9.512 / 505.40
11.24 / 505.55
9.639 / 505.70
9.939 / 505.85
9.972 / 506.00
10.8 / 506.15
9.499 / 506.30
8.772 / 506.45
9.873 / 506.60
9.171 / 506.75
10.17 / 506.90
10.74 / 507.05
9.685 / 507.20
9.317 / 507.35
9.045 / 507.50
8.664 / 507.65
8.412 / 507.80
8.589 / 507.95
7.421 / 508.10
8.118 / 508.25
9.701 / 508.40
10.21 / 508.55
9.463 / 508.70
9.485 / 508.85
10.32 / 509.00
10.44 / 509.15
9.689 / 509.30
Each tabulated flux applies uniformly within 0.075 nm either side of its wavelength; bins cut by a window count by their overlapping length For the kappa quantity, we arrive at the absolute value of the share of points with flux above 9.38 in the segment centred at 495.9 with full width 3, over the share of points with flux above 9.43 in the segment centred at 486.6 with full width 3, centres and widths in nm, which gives 1.67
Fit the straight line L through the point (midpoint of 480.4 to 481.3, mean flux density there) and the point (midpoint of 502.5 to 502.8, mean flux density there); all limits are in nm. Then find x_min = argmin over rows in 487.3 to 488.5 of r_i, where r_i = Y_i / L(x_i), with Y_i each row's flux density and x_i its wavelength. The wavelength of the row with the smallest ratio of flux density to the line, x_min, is 487.40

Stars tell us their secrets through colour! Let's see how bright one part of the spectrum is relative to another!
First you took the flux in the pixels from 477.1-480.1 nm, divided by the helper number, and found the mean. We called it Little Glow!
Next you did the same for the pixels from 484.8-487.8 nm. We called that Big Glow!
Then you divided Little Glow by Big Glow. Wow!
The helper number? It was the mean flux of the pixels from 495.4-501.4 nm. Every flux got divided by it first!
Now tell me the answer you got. 1.05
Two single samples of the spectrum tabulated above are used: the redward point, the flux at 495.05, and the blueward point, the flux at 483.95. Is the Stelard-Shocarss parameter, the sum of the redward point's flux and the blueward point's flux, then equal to 20.9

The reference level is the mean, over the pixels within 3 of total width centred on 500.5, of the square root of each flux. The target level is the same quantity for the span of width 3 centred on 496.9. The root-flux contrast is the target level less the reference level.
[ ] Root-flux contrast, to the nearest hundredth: 0.03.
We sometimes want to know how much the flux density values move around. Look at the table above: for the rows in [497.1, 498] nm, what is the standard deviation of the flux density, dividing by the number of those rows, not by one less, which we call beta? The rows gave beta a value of 1.0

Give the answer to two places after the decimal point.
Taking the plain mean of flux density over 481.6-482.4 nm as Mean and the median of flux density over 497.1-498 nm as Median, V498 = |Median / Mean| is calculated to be 1.01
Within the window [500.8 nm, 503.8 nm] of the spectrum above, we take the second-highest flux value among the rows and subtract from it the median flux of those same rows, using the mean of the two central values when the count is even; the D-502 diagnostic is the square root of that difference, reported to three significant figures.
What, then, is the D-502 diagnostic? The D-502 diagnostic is 1.00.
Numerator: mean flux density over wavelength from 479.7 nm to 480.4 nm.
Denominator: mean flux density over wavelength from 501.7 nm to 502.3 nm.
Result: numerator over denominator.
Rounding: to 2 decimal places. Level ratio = 1.07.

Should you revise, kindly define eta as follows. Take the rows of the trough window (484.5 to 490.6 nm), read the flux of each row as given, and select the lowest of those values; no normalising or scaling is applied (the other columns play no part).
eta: 8.397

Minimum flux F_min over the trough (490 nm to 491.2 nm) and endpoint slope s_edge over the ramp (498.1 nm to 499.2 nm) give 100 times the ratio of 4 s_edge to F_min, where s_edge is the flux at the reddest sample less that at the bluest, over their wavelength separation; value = 27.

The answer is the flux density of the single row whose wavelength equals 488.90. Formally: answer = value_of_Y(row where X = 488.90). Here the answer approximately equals 9.227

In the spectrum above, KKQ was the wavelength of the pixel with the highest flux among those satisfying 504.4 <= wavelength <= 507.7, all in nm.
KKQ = 505.55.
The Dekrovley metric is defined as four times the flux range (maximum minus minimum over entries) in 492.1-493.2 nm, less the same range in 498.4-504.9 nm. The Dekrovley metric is 5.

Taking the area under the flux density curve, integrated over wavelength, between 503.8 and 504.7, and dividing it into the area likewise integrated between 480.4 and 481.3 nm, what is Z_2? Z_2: 1.16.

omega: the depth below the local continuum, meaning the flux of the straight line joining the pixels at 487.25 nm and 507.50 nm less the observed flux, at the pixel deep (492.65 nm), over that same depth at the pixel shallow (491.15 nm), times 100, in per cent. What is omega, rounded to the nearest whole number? 185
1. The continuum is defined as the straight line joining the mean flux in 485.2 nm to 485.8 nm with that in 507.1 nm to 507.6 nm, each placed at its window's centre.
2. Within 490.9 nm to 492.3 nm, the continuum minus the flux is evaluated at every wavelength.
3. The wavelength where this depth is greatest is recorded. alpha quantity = 491.30 nm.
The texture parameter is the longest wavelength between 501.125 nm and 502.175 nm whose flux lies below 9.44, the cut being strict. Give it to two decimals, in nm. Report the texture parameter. 501.95 nm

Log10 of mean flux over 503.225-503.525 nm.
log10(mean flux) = 1.00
